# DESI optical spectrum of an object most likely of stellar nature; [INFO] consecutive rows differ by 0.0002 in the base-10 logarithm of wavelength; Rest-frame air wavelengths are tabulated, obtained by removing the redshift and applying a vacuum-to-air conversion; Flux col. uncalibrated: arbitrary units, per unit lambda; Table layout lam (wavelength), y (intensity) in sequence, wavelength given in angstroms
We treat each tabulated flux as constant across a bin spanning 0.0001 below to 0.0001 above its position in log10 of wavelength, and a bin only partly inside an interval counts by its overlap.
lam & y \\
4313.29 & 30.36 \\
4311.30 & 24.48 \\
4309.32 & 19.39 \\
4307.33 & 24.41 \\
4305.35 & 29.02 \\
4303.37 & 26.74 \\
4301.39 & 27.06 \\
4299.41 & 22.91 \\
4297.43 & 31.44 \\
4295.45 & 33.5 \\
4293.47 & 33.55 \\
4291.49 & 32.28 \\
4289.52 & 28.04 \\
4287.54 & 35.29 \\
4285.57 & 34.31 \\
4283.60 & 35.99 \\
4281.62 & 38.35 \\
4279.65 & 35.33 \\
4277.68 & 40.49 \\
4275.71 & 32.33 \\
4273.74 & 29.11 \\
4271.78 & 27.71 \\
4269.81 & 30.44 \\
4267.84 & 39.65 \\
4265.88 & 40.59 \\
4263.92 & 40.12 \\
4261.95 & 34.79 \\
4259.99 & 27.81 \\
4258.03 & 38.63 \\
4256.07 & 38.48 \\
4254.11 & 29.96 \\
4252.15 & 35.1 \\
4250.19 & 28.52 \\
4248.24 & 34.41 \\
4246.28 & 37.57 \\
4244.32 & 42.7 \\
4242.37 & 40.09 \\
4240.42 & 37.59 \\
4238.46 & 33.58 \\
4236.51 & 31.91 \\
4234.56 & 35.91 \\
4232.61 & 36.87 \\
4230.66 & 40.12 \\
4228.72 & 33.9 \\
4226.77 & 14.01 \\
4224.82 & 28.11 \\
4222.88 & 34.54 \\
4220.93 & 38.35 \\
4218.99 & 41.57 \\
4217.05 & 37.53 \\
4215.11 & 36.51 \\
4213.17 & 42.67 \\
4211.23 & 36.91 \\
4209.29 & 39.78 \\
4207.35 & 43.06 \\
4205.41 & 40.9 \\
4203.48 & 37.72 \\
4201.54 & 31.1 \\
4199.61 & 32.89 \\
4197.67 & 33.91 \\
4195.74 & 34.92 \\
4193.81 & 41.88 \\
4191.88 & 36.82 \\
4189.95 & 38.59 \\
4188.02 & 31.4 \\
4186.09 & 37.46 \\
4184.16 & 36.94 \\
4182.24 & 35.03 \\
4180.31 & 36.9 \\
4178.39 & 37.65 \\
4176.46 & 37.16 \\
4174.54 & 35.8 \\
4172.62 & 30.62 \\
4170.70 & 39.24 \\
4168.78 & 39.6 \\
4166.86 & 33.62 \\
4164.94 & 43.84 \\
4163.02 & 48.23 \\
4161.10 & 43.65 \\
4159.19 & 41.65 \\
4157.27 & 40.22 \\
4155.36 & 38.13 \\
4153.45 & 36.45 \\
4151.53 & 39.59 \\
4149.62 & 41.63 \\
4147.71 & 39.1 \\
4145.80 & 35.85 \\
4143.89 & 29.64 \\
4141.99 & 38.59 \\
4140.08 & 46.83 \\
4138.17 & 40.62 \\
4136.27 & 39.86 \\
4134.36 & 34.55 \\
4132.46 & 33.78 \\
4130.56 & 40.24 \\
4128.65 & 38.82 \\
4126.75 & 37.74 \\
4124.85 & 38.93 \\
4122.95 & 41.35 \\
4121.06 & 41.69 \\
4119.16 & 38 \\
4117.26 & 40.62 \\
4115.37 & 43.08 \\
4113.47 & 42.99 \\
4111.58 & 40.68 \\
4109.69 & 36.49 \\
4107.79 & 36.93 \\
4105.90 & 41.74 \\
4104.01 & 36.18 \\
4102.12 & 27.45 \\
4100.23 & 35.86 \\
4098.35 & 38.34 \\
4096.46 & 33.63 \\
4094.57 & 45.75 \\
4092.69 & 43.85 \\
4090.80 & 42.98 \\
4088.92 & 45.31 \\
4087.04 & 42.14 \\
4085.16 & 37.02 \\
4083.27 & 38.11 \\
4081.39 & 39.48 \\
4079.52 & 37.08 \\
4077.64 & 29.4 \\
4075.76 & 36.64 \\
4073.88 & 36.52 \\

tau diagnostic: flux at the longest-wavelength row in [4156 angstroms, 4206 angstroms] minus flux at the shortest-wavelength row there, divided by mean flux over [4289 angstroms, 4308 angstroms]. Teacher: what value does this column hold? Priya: 0.02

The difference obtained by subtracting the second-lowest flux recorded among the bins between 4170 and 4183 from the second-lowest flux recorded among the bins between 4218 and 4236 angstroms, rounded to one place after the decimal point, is -6.9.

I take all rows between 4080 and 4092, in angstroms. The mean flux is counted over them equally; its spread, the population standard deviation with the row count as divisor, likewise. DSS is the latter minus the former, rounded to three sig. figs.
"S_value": -37.9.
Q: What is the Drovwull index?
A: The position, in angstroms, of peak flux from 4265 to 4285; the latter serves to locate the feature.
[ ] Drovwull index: 4265.88 angstroms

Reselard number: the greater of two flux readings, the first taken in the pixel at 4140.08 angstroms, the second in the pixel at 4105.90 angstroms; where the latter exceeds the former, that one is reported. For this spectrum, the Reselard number 46.8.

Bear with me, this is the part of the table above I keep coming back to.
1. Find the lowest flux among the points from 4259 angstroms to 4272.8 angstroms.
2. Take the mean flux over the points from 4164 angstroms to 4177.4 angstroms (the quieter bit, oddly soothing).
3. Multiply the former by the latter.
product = 1029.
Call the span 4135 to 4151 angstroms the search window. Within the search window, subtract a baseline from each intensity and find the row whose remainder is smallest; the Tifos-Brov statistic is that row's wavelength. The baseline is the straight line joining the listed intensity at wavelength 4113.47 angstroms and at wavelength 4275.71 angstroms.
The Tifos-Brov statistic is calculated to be 4143.89 angstroms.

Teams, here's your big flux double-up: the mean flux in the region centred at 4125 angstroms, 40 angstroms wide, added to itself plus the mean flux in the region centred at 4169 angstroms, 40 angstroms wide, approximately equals 117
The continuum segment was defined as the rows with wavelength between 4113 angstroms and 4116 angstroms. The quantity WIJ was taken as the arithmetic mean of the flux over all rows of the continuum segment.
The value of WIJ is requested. 43.0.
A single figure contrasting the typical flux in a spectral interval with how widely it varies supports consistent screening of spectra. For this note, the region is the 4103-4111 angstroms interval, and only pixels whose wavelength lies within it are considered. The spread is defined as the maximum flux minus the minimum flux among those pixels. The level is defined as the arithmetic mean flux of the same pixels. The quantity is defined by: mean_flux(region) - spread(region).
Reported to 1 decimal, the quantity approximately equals 32.3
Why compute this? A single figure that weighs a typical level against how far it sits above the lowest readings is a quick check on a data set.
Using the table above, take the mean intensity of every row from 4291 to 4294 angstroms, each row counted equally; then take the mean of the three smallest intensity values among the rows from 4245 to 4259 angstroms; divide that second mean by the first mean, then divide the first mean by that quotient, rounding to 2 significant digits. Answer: 35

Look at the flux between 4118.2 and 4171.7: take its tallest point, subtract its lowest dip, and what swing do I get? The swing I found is 19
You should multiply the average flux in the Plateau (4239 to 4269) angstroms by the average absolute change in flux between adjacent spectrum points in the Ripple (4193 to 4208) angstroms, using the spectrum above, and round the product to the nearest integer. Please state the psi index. 118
